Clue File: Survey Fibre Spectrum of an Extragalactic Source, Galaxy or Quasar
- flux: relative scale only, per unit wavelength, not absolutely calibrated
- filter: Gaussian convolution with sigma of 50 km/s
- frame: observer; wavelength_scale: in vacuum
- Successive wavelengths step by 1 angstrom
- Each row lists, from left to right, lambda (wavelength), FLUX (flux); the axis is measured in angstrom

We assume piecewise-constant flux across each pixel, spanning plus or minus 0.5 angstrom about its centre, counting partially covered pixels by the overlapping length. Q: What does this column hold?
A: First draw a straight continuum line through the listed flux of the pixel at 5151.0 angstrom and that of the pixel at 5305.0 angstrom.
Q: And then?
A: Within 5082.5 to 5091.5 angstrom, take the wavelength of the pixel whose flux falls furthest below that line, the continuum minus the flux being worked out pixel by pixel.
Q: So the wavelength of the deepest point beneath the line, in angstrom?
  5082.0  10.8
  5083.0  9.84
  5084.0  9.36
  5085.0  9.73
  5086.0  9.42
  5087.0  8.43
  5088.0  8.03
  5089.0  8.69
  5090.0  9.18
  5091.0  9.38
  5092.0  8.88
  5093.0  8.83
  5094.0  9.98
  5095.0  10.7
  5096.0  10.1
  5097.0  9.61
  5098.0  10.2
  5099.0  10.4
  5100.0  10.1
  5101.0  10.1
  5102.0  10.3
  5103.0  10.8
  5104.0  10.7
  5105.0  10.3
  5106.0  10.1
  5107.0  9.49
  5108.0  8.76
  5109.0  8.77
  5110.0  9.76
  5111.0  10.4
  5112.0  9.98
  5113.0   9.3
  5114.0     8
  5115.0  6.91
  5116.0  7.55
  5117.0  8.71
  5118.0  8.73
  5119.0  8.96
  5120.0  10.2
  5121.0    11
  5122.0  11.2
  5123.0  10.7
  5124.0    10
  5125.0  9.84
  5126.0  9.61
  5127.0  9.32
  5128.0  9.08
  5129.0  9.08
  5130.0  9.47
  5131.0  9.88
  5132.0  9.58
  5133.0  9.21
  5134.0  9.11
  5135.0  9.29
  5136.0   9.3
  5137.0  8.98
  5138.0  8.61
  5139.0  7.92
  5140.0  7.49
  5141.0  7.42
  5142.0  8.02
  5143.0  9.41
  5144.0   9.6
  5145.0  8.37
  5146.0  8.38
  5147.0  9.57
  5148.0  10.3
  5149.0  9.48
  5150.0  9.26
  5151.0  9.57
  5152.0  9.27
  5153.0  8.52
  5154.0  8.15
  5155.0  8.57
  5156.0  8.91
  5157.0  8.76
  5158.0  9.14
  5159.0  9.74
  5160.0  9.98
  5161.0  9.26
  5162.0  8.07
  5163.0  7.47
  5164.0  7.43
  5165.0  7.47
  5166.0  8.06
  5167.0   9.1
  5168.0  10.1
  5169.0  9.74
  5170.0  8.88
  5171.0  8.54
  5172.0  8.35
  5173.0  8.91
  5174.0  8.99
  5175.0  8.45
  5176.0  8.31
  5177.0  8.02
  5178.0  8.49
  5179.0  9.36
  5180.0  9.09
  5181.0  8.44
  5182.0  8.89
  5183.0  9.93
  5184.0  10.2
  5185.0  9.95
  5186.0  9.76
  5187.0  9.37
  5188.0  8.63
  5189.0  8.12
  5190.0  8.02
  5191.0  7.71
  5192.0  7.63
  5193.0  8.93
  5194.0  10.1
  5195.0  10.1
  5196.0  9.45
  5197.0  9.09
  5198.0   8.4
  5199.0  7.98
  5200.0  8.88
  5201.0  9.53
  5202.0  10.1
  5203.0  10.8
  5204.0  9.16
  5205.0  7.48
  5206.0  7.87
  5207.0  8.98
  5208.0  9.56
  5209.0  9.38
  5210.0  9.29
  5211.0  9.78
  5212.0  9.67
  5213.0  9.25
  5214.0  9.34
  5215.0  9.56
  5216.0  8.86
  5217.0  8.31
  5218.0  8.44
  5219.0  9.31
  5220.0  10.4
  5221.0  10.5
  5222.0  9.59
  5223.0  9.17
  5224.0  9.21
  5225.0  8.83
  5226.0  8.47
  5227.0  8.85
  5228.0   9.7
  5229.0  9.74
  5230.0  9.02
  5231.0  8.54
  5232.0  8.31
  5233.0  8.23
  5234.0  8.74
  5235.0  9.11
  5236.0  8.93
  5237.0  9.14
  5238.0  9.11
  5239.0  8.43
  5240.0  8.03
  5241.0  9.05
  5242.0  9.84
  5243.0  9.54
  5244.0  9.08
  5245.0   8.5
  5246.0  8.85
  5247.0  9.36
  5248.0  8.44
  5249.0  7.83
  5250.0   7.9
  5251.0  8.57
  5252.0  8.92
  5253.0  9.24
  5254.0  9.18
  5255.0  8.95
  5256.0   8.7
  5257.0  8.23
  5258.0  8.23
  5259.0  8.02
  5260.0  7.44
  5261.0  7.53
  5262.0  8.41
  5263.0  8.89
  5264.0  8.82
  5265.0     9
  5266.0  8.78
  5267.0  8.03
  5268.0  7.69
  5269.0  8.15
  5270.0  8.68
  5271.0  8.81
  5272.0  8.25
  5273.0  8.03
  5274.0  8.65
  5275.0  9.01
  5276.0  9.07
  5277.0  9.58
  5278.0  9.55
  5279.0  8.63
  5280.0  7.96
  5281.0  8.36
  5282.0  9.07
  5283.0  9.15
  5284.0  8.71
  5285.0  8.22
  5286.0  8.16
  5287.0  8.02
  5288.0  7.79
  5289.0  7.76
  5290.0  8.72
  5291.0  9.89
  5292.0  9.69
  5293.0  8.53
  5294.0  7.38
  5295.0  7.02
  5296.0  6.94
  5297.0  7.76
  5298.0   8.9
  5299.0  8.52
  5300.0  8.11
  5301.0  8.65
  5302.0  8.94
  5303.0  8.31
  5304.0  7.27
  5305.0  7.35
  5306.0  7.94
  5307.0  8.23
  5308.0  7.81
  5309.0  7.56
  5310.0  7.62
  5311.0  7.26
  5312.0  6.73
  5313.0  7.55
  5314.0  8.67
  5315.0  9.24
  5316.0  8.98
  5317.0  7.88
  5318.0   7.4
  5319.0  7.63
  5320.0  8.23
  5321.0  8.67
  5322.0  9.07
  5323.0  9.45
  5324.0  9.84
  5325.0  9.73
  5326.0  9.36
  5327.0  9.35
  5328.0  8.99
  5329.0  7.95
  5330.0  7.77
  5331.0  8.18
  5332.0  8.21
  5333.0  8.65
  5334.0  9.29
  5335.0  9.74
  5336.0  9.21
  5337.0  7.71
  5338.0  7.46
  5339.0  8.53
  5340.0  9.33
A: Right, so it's 5088.0 angstrom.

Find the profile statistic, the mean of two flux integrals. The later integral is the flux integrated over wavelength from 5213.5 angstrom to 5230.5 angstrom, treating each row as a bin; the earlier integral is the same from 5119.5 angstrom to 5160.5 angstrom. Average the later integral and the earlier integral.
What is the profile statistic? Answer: 268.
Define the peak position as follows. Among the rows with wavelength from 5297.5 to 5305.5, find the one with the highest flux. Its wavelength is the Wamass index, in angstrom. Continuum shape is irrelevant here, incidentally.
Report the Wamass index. 5302.0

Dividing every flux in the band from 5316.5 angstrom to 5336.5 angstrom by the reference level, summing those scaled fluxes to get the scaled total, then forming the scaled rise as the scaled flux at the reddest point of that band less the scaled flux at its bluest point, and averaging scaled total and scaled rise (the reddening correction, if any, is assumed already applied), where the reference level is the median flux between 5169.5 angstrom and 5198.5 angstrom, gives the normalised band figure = 10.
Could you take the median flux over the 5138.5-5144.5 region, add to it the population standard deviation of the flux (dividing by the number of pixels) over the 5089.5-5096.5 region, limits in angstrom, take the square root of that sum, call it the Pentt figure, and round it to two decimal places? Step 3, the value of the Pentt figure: 2.94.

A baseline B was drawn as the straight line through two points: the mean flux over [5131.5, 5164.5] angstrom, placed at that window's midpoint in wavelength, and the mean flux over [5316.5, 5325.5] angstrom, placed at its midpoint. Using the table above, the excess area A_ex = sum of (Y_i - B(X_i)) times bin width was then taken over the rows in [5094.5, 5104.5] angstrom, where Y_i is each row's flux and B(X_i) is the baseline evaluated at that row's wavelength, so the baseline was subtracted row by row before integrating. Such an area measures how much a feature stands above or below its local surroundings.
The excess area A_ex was 14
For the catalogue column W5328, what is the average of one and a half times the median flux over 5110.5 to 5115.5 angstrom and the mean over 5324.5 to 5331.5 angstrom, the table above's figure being 11.4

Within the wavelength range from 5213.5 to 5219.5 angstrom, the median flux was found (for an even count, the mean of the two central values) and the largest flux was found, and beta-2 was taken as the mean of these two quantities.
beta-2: 9.3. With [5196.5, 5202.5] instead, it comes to 9.5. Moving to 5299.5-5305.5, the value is 8.6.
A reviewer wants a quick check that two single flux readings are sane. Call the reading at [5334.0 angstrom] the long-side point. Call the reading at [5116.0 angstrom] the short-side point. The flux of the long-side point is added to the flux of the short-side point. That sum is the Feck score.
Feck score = 16.8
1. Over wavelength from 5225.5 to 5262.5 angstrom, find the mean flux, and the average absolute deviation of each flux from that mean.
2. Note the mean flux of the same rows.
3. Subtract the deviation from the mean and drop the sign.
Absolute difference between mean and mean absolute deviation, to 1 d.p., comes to 8.2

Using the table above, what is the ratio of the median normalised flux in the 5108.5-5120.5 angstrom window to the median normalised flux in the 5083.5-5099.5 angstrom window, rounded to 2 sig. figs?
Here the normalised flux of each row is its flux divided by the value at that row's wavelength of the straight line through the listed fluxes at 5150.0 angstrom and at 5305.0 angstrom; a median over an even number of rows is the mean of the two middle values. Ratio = 0.98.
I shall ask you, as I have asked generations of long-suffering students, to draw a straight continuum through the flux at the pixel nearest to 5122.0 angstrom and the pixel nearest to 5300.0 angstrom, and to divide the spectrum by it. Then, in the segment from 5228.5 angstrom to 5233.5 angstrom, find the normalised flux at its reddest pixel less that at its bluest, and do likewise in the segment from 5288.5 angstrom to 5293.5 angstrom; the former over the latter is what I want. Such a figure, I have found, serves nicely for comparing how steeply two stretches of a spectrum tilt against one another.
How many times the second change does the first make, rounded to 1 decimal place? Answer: -1.5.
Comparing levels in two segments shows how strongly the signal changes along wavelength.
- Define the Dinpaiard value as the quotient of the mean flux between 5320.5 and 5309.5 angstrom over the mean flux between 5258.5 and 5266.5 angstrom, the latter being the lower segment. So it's 0.95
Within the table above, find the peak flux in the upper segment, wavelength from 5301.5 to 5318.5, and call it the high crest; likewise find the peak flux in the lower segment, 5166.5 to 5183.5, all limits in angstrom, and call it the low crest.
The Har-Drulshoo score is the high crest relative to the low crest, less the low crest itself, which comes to -9.2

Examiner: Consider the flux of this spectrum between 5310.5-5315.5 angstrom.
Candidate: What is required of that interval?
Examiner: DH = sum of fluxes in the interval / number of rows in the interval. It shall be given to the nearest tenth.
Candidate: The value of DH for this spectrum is 7.9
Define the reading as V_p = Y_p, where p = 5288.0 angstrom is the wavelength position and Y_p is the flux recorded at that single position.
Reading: 7.79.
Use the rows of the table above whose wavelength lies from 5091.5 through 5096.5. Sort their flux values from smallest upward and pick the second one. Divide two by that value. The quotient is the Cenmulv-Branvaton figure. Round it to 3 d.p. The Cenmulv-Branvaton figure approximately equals 0.225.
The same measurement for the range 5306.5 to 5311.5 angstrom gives 0.265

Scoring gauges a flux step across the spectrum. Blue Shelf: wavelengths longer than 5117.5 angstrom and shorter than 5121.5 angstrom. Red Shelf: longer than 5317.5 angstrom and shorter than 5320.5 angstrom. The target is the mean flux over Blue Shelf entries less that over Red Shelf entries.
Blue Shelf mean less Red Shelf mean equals 2.0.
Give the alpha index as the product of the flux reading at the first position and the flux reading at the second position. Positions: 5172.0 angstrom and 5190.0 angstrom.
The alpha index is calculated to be 67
